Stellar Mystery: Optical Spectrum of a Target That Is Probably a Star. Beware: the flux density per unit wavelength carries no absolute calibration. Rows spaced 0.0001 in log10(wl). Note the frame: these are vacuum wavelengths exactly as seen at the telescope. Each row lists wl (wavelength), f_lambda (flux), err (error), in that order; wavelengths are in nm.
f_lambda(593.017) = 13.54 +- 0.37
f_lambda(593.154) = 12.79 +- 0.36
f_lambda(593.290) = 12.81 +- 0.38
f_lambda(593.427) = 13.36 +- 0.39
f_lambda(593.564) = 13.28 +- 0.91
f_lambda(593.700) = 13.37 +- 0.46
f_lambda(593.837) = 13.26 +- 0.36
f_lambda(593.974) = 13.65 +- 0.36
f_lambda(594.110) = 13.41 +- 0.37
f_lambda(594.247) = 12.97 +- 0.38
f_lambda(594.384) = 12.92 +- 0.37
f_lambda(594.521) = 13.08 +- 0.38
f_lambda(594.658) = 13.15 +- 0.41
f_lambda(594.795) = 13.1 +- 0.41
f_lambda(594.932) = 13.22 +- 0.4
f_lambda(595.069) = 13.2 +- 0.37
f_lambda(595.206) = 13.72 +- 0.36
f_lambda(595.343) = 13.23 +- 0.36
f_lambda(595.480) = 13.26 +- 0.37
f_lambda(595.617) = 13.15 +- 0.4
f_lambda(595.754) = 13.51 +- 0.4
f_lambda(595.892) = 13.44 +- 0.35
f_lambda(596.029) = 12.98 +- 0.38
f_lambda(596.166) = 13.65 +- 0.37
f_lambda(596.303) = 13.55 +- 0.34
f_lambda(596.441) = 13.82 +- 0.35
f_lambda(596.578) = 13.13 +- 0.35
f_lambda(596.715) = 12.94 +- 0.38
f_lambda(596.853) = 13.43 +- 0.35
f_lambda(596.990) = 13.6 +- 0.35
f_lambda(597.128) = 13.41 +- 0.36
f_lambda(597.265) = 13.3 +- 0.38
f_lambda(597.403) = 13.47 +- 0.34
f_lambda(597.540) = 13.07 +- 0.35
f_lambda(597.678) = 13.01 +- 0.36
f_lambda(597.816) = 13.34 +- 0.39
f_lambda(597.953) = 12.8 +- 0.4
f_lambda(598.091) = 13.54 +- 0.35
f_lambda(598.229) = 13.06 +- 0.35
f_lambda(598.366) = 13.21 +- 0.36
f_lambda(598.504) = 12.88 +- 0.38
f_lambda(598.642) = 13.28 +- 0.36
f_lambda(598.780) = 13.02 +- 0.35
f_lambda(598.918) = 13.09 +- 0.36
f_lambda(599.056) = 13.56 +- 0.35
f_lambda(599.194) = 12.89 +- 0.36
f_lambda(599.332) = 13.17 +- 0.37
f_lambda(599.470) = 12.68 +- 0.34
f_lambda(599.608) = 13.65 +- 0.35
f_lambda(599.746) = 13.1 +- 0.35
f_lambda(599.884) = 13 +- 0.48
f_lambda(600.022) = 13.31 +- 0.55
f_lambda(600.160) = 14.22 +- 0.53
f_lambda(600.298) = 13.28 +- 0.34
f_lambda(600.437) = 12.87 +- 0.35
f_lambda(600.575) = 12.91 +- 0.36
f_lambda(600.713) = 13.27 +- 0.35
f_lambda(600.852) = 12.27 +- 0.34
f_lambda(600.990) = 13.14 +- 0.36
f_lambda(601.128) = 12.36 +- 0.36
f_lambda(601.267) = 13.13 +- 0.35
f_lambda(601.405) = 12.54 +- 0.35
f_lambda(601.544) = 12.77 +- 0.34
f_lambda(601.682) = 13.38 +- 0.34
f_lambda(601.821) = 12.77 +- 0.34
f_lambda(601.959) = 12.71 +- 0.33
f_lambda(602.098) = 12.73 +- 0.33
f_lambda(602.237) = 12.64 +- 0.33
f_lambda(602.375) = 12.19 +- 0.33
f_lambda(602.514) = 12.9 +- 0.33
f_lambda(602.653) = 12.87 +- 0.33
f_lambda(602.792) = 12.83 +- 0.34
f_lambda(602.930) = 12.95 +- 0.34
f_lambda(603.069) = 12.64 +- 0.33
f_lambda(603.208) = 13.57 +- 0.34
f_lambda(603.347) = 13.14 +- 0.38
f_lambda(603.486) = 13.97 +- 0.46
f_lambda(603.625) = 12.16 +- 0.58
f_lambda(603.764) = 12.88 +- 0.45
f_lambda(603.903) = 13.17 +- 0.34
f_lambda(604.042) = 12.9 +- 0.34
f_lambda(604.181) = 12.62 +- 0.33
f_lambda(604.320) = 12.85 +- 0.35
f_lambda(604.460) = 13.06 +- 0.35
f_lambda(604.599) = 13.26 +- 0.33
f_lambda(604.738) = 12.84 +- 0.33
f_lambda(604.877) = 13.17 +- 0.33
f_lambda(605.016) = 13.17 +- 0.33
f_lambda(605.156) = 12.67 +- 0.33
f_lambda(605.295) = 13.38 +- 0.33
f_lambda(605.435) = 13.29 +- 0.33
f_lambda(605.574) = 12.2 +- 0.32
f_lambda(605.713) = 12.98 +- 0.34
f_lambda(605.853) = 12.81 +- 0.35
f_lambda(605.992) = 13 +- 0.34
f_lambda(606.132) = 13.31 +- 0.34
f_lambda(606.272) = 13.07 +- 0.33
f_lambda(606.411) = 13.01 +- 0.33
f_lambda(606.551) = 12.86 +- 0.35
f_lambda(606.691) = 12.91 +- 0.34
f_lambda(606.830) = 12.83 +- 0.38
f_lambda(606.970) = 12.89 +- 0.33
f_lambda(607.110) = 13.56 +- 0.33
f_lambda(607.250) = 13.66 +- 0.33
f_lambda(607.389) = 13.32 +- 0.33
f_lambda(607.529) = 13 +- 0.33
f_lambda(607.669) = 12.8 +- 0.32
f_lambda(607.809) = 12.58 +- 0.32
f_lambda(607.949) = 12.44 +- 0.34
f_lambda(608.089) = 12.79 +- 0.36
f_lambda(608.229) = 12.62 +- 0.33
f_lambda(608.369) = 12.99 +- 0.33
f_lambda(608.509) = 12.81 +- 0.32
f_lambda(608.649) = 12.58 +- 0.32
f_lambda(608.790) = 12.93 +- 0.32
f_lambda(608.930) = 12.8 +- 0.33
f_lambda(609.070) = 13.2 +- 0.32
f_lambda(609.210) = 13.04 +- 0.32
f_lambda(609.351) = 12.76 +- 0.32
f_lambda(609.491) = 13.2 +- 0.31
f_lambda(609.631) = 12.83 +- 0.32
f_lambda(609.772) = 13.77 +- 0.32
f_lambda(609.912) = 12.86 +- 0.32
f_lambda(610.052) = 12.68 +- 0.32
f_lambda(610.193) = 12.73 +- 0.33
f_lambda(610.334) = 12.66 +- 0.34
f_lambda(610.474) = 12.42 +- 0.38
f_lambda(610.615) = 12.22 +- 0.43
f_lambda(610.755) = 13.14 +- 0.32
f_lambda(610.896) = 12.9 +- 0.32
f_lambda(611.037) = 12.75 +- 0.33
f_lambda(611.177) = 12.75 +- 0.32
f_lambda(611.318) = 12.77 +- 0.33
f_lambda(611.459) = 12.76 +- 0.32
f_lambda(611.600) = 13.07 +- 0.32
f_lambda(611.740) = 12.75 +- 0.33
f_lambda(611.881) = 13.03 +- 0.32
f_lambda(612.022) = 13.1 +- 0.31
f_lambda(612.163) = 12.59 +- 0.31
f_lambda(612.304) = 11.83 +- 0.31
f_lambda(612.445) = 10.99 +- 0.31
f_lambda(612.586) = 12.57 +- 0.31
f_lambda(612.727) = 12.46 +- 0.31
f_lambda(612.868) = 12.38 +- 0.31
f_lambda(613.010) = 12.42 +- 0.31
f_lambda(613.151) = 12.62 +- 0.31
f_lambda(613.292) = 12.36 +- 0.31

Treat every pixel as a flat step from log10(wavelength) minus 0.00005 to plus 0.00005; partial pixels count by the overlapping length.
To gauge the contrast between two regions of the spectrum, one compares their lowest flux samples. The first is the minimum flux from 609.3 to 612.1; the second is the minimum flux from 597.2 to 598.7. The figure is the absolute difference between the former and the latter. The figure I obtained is 0.58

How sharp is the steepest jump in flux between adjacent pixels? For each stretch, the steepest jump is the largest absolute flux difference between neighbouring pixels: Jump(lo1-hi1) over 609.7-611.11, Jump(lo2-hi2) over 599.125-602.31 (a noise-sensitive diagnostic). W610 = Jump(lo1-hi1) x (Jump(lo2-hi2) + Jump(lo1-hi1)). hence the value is 1.8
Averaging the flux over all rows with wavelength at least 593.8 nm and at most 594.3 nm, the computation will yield 13.3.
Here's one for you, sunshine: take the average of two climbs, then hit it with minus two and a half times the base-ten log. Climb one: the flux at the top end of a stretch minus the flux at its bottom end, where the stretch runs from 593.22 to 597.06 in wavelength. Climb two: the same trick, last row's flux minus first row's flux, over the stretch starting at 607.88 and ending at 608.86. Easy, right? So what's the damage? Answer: 0.5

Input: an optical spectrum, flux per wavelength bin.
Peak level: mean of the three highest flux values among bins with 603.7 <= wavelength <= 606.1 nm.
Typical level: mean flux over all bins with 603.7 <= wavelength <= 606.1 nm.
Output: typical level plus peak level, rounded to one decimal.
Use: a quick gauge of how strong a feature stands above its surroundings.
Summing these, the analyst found 26.3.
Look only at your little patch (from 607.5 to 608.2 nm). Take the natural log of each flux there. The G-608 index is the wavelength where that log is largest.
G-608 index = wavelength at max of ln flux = 607.529 nm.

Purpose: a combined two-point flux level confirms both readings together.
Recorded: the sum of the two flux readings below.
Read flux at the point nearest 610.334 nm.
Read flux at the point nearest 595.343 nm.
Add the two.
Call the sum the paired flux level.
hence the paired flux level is 25.9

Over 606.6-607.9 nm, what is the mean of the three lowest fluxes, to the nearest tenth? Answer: 12.7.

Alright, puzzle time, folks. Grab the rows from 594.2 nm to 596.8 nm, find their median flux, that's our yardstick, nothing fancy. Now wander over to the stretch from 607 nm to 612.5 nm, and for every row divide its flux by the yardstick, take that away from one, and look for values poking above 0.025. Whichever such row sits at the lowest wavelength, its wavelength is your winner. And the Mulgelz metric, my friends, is 607.669 nm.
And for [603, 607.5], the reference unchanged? 603.069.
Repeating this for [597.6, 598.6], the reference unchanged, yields 597.953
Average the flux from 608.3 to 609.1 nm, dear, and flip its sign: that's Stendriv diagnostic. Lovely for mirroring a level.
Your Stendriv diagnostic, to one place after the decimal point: -12.9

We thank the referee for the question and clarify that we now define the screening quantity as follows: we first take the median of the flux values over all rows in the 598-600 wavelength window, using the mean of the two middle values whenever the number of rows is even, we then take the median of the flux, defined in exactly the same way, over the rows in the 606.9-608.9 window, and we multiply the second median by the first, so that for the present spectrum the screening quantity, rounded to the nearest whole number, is 168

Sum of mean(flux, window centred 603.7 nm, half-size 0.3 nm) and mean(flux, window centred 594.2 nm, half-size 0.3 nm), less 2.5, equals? 23.8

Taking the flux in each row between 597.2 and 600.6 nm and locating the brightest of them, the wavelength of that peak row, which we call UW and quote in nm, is 600.160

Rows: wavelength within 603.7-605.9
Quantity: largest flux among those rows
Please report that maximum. 13.38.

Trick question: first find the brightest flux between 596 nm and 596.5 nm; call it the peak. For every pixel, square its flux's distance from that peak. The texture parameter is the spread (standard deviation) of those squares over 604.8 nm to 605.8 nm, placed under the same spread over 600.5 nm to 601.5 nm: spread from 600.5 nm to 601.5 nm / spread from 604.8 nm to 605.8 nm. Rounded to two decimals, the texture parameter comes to 1.00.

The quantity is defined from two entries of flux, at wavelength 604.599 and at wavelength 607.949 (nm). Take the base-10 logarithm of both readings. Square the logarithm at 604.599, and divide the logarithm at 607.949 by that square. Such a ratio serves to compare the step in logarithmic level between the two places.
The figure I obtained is 0.869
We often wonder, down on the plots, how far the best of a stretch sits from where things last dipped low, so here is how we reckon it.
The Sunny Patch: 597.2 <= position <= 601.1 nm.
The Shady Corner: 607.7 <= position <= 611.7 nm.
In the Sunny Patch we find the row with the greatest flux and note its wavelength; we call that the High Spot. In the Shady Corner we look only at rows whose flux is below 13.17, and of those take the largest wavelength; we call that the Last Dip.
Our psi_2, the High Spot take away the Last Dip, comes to -11.44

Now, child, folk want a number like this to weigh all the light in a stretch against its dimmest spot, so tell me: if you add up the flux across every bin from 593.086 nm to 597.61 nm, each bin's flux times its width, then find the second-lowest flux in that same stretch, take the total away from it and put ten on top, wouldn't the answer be -37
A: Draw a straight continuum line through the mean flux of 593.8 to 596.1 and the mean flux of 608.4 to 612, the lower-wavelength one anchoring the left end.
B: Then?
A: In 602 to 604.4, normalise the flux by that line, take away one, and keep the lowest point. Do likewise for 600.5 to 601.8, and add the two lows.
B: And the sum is -0.130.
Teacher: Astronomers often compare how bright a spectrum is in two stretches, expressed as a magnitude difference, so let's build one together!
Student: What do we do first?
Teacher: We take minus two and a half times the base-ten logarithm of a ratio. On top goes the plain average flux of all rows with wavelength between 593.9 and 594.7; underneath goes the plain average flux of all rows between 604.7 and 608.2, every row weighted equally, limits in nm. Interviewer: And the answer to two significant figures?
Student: -0.018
